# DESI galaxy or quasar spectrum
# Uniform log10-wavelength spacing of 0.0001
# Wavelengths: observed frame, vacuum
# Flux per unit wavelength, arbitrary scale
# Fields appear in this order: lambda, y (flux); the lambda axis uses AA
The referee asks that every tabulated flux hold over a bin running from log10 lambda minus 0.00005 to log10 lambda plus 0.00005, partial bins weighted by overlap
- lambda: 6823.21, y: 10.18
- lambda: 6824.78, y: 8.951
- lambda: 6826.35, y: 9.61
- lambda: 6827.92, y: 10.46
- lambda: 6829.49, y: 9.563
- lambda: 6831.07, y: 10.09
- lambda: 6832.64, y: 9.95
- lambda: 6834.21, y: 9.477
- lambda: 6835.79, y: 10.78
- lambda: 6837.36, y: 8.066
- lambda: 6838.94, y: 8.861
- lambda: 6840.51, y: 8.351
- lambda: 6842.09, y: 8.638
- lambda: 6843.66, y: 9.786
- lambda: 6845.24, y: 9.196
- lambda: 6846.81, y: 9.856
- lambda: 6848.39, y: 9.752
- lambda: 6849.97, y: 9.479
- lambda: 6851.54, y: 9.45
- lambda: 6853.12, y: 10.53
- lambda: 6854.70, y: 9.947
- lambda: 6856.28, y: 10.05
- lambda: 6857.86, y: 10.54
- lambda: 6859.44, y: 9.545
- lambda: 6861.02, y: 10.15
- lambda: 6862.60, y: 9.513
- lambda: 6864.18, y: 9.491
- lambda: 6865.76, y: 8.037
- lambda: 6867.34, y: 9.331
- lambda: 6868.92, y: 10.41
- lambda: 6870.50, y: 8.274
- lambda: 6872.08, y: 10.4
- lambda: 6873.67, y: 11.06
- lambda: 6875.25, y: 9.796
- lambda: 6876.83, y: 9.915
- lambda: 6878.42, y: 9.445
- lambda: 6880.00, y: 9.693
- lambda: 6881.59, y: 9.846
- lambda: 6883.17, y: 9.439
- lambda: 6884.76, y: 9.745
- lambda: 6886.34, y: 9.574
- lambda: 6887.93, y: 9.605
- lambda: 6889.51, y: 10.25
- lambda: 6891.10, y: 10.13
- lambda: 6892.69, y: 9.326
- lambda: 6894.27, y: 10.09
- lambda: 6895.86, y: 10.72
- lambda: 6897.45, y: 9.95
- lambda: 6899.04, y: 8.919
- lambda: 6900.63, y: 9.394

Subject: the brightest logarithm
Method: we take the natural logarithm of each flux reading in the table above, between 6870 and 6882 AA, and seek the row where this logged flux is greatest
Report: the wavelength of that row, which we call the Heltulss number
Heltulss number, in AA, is 6873.67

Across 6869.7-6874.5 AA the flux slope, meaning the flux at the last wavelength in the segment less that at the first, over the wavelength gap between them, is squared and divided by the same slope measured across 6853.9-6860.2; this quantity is -9.11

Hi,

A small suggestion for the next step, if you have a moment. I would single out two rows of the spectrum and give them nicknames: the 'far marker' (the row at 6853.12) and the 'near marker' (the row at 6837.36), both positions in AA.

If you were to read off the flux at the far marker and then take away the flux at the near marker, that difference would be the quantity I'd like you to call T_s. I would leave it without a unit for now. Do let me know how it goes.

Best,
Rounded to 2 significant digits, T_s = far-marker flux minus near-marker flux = 2.5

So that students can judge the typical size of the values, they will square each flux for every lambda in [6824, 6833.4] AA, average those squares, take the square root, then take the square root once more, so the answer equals 3.128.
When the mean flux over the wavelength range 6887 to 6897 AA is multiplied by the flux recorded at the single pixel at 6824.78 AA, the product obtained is 90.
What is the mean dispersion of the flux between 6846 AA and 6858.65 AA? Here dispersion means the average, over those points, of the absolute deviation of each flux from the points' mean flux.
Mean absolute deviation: 0.32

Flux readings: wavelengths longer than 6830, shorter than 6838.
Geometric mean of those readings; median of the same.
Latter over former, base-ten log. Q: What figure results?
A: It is 0.014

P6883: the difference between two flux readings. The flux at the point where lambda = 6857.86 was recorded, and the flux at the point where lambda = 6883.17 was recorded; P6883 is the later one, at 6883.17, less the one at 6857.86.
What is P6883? -1.1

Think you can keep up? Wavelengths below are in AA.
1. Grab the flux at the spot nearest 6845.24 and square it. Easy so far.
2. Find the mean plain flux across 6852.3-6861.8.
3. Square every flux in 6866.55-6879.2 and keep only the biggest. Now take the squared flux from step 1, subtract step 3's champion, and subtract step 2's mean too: -47.9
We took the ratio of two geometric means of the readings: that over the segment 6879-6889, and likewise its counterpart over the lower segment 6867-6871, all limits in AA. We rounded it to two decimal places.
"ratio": 1.04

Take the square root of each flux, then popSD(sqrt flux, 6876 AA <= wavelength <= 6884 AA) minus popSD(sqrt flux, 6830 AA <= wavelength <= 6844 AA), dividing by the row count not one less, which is -0.11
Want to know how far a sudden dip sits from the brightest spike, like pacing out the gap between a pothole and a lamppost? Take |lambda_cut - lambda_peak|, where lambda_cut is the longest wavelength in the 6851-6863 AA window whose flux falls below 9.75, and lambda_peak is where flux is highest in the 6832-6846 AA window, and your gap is 26.8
